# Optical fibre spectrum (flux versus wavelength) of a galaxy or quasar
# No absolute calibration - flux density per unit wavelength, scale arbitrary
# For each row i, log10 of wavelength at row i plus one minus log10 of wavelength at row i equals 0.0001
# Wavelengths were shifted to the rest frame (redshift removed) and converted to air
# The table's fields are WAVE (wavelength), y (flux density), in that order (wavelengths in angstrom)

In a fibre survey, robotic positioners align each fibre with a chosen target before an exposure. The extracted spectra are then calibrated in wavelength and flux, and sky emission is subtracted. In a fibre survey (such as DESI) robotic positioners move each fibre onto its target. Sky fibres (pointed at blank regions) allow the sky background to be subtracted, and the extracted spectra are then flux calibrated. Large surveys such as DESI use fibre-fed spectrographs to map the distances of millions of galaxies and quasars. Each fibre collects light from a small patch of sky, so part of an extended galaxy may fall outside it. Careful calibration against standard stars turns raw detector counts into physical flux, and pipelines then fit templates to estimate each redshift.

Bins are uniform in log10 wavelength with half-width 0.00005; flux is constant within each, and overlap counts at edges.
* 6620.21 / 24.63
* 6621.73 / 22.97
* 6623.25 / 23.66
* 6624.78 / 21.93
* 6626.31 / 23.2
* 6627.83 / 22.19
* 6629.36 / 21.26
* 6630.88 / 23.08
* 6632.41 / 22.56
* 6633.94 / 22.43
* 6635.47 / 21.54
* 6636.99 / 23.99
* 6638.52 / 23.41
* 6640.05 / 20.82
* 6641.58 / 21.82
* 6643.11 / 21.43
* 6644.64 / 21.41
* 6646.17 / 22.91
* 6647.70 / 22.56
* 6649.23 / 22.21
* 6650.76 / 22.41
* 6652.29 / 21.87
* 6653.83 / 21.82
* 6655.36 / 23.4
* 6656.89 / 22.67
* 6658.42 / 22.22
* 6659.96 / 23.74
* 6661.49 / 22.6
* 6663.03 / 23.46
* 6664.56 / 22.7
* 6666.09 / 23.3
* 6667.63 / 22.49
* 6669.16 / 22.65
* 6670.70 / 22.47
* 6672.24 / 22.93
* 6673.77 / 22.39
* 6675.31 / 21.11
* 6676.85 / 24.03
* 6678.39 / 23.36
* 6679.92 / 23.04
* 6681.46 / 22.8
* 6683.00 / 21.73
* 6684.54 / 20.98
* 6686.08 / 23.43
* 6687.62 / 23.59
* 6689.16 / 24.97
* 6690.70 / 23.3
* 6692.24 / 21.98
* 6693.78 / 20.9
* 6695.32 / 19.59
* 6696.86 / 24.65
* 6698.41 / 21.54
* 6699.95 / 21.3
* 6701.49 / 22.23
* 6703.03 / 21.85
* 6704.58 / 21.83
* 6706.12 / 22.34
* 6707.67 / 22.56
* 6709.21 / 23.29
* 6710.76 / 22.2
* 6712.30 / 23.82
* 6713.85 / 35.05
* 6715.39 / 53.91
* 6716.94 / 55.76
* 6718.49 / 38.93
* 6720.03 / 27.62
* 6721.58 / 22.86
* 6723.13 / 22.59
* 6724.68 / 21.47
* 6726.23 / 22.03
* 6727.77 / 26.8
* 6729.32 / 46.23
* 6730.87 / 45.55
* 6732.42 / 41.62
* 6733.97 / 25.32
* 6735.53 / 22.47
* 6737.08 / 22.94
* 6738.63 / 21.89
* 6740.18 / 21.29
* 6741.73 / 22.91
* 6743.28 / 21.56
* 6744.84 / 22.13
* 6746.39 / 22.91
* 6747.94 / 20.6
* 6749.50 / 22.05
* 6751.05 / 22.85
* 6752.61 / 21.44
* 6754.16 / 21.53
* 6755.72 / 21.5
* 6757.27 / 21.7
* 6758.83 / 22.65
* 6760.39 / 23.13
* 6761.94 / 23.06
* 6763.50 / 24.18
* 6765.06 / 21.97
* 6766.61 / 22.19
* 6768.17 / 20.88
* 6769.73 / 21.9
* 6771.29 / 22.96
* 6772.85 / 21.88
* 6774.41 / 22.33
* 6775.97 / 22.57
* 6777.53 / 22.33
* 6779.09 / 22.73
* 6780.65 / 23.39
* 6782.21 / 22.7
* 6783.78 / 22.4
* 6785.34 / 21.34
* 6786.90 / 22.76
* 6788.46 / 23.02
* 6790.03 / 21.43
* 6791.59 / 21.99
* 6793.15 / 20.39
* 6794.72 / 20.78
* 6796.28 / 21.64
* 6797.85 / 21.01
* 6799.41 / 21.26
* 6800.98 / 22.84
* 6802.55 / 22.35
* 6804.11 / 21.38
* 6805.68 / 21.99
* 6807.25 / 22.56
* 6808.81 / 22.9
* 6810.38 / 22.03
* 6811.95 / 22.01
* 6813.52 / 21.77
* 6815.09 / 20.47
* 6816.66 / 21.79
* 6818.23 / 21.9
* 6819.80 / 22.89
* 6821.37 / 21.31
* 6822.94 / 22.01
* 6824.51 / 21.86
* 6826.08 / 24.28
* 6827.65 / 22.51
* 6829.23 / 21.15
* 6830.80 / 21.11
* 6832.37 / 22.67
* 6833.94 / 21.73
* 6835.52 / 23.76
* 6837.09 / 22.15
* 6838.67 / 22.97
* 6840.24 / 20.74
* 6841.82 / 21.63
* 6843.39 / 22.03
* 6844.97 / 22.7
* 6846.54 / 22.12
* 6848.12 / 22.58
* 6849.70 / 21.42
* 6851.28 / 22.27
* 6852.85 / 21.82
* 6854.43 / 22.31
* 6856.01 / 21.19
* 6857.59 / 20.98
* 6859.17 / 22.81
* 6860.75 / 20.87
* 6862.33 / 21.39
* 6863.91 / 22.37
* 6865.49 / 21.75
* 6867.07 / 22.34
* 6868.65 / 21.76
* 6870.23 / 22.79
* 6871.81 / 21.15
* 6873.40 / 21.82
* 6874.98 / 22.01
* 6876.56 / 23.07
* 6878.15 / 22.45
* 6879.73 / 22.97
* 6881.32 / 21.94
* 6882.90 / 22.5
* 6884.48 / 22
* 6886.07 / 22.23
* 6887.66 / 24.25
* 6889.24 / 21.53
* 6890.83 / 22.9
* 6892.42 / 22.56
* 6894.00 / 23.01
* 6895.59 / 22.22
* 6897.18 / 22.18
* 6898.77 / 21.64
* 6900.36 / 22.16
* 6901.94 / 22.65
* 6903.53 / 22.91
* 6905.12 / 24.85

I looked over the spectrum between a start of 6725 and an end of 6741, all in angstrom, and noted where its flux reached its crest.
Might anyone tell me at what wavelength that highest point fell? 6729.32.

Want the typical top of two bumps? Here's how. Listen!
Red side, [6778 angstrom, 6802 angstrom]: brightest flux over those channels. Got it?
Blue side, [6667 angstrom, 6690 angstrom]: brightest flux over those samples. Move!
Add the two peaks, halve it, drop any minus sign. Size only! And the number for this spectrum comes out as 24.2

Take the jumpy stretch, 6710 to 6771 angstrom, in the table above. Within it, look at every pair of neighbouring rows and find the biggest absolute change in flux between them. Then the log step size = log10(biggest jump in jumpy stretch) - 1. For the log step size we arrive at 0.29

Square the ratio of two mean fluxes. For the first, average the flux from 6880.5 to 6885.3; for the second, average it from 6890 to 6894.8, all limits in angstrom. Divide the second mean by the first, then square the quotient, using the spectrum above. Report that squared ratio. 1.06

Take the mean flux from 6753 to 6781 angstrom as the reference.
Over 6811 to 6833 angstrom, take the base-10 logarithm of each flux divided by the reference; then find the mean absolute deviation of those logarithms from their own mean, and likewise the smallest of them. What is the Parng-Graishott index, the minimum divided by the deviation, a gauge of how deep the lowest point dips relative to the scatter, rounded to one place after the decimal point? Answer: -3.1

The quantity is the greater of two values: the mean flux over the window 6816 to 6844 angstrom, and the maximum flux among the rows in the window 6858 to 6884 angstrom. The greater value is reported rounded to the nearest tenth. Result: 23.1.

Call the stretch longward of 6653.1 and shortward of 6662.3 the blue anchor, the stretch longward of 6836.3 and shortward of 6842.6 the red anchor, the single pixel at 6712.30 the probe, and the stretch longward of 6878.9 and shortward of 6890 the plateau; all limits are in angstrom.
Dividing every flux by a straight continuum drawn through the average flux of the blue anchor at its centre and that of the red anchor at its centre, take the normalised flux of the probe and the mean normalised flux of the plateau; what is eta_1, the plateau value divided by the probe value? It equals 0.98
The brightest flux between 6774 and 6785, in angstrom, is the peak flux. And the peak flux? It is 23.39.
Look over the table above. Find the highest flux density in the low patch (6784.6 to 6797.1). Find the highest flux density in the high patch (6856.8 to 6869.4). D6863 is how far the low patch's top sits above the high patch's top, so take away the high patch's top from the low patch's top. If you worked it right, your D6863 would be 0.2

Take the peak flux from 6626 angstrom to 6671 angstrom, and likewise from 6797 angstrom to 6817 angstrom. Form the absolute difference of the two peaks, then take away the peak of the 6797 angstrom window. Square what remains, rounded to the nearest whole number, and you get 476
